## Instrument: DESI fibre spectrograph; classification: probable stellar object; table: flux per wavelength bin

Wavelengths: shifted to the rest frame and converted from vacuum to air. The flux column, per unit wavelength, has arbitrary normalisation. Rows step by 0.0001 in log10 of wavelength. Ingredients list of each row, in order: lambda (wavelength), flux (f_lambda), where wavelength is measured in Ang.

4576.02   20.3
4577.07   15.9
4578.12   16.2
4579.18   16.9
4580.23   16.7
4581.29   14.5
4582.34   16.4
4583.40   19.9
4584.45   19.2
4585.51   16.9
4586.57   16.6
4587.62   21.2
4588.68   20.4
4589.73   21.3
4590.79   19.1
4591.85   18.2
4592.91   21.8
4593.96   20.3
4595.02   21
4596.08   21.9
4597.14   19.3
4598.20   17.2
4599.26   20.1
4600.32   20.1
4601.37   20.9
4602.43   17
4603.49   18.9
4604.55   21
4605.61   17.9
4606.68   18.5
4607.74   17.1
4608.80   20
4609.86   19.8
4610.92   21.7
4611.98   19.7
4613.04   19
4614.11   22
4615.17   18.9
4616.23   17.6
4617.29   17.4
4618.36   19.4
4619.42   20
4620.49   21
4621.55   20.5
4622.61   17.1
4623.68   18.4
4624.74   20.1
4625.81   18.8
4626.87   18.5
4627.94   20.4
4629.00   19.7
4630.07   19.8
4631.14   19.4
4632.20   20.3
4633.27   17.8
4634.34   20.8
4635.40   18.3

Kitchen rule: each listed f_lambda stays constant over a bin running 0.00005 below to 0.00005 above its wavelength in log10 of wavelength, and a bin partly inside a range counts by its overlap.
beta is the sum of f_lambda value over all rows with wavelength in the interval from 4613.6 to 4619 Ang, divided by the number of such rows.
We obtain 19.1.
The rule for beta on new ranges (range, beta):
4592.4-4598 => 20.9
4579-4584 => 16.9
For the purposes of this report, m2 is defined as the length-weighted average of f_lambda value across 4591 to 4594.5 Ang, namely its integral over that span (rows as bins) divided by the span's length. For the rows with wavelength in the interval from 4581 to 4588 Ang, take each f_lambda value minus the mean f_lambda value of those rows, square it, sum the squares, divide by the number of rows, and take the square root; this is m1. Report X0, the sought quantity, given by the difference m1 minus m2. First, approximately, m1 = 2.2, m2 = 20.0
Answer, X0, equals -17.8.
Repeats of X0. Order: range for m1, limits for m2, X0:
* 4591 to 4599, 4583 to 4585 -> -17.8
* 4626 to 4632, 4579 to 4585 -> -16.7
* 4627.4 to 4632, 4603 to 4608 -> -18.4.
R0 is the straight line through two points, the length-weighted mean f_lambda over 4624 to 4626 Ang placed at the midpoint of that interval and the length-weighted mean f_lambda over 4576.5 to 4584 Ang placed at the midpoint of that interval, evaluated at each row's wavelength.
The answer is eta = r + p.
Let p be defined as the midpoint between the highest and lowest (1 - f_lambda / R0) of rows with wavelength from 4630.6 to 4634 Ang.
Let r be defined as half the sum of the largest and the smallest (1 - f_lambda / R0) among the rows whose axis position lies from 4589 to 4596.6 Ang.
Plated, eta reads -0.10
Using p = 0.04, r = -0.15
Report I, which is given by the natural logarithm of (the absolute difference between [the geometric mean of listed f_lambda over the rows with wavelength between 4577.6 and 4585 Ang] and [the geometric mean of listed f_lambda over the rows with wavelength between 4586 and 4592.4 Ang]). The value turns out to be 0.86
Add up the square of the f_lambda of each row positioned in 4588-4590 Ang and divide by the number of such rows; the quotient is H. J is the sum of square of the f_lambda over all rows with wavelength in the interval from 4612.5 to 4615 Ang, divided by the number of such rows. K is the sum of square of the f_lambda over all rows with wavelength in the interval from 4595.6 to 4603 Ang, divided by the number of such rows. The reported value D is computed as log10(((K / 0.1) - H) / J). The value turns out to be 0.91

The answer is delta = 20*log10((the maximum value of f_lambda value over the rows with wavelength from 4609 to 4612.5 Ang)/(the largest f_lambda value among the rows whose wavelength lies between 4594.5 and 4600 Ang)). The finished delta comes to -0.1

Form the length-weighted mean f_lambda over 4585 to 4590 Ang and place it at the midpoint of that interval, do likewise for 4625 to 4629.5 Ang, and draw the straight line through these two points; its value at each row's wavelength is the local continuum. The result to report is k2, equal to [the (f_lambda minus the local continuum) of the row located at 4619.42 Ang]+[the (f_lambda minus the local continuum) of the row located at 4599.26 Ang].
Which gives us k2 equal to 1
